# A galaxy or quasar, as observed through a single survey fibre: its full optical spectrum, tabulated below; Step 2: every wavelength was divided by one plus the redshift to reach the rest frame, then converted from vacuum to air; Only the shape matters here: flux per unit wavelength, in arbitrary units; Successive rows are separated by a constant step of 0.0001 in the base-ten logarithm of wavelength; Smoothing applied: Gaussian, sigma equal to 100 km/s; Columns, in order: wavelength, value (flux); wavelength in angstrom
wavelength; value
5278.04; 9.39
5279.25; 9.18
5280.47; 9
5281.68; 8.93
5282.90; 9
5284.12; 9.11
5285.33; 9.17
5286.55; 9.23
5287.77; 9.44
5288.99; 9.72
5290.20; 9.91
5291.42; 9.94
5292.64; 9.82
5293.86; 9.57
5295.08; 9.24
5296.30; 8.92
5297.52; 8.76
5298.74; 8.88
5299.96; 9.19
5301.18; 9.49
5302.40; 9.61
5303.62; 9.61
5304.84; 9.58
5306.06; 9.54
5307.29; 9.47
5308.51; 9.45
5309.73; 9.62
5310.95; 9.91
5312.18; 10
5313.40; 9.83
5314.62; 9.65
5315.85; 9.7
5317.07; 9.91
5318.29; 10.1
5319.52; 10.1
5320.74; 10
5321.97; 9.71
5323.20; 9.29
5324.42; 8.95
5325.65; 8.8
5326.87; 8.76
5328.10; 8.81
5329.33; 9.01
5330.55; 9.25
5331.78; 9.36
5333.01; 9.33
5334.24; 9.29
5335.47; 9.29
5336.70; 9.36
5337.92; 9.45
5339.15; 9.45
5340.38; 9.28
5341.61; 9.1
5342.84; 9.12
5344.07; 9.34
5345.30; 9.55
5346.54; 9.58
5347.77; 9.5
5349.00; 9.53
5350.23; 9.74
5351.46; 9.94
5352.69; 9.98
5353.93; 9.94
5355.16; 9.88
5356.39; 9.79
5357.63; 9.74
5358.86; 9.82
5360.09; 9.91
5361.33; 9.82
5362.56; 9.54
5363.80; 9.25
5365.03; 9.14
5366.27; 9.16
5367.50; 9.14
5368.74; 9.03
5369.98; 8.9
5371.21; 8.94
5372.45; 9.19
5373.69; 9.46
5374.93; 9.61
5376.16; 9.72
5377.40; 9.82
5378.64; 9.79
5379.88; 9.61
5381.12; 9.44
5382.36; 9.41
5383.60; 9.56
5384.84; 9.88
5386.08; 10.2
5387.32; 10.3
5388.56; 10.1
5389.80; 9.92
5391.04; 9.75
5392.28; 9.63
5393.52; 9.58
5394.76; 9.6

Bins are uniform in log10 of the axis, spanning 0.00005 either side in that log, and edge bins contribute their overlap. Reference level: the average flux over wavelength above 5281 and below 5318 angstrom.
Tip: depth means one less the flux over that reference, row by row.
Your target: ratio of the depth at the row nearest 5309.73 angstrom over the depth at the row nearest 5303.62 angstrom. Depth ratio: 1.1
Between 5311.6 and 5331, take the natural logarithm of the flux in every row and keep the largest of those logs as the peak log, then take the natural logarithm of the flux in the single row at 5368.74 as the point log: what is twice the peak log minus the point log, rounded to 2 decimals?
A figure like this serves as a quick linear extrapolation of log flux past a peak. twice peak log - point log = 2.42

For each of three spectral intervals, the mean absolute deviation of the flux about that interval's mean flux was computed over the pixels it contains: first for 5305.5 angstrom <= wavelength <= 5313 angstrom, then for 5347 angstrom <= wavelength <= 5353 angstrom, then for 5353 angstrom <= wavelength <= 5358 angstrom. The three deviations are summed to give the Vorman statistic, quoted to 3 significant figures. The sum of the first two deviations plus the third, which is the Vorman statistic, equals 0.444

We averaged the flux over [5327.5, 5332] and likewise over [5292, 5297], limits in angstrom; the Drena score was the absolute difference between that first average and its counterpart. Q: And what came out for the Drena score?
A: 0.28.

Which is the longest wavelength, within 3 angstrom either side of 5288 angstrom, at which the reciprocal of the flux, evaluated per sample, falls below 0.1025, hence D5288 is 5290.20 angstrom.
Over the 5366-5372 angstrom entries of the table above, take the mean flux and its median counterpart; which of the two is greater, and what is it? 9.03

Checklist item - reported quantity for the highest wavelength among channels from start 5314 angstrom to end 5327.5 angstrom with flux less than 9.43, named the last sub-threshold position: 5326.87 angstrom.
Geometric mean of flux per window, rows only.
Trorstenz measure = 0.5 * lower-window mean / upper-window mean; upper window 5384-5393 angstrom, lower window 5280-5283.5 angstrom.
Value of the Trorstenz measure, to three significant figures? 0.450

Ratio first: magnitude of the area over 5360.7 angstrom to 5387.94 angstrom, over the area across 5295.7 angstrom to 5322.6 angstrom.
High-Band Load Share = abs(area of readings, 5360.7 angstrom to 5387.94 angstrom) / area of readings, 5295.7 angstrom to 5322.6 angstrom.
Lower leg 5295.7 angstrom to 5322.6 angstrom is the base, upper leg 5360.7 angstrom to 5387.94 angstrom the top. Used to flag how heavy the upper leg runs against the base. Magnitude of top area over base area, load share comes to 1.00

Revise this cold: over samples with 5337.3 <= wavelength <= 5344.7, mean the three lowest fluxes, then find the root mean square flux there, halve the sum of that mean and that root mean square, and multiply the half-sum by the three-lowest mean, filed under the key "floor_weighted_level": 84.6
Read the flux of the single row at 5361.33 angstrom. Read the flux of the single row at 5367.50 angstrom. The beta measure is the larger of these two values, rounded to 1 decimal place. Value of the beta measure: 9.8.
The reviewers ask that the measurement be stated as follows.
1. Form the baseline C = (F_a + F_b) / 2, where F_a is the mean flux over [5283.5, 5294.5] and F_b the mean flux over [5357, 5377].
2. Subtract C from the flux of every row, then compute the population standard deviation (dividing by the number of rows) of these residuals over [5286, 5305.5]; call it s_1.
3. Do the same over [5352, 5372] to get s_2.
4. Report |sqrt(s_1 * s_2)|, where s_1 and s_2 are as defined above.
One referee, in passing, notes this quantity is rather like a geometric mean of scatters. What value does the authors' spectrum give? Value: 0.37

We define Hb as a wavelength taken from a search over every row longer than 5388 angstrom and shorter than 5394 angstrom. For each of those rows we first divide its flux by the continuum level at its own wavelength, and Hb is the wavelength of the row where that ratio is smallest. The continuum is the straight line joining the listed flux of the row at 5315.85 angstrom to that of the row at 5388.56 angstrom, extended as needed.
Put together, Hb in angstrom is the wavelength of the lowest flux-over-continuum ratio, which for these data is 5393.52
